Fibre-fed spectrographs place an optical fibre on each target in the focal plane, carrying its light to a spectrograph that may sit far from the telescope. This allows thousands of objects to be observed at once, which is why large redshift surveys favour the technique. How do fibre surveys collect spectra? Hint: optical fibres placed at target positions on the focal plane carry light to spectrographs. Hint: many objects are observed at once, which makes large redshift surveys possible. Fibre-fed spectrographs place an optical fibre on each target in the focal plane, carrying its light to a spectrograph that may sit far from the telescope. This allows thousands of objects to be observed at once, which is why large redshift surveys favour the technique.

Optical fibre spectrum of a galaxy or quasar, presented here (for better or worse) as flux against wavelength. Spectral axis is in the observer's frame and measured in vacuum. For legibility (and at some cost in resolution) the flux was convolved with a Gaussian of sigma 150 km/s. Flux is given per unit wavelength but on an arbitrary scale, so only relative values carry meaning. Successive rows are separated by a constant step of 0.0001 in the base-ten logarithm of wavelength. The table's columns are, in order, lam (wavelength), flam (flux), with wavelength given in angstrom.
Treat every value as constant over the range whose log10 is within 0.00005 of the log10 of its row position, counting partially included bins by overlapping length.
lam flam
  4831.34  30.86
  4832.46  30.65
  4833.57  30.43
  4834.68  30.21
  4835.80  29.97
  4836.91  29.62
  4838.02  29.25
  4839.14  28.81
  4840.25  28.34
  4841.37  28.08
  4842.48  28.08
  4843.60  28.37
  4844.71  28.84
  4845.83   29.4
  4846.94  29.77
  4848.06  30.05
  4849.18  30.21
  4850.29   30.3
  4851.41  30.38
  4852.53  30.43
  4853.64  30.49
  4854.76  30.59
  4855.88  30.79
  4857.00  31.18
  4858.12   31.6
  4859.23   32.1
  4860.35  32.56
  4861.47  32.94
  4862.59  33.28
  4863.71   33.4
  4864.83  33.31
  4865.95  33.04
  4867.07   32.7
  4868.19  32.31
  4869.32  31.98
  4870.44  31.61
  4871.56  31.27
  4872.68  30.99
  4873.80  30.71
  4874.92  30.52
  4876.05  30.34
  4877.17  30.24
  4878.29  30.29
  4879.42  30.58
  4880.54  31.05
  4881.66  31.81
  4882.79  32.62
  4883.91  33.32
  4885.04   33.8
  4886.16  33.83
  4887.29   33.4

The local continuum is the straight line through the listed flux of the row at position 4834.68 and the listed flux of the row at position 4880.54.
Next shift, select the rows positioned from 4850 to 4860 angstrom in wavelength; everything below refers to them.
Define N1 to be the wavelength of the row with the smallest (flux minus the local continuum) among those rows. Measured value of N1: 4850.29 angstrom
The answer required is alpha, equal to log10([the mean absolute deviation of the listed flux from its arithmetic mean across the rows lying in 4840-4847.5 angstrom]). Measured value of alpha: -0.26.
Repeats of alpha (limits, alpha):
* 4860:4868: -0.59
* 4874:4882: -0.37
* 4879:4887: 0.04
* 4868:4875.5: -0.27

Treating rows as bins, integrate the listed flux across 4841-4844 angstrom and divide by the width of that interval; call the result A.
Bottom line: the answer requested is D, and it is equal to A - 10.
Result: 18.2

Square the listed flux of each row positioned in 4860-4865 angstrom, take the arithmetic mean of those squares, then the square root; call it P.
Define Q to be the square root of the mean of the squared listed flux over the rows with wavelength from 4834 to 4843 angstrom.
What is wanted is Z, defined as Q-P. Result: -4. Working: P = 33.1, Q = 29.1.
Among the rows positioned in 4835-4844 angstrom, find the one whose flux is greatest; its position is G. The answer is 4835.80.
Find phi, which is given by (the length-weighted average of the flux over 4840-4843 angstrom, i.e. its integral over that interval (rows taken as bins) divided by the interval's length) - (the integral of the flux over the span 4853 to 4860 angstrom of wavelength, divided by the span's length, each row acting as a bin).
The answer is -3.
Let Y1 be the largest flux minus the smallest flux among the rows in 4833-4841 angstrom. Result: 2.1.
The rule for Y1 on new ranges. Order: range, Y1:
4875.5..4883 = 2.4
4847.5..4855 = 0.5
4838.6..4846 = 1.3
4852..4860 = 1.7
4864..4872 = 2.0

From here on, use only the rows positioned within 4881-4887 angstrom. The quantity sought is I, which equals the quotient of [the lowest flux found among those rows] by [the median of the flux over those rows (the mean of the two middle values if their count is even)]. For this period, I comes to 0.955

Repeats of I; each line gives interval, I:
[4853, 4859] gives 0.990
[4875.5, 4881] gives 0.997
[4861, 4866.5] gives 0.990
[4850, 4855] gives 0.996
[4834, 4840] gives 0.973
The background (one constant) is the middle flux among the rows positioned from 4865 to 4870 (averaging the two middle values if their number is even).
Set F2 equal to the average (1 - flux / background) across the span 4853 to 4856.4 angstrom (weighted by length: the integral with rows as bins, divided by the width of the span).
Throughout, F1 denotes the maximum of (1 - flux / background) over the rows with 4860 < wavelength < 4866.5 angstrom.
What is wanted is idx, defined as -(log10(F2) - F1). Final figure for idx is 1.2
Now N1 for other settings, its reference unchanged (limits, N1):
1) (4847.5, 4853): 4848.06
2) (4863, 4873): 4872.68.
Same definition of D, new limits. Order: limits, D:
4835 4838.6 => 19.6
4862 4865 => 23.3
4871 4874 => 21.1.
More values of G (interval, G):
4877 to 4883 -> 4882.79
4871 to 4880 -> 4871.56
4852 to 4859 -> 4858.12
